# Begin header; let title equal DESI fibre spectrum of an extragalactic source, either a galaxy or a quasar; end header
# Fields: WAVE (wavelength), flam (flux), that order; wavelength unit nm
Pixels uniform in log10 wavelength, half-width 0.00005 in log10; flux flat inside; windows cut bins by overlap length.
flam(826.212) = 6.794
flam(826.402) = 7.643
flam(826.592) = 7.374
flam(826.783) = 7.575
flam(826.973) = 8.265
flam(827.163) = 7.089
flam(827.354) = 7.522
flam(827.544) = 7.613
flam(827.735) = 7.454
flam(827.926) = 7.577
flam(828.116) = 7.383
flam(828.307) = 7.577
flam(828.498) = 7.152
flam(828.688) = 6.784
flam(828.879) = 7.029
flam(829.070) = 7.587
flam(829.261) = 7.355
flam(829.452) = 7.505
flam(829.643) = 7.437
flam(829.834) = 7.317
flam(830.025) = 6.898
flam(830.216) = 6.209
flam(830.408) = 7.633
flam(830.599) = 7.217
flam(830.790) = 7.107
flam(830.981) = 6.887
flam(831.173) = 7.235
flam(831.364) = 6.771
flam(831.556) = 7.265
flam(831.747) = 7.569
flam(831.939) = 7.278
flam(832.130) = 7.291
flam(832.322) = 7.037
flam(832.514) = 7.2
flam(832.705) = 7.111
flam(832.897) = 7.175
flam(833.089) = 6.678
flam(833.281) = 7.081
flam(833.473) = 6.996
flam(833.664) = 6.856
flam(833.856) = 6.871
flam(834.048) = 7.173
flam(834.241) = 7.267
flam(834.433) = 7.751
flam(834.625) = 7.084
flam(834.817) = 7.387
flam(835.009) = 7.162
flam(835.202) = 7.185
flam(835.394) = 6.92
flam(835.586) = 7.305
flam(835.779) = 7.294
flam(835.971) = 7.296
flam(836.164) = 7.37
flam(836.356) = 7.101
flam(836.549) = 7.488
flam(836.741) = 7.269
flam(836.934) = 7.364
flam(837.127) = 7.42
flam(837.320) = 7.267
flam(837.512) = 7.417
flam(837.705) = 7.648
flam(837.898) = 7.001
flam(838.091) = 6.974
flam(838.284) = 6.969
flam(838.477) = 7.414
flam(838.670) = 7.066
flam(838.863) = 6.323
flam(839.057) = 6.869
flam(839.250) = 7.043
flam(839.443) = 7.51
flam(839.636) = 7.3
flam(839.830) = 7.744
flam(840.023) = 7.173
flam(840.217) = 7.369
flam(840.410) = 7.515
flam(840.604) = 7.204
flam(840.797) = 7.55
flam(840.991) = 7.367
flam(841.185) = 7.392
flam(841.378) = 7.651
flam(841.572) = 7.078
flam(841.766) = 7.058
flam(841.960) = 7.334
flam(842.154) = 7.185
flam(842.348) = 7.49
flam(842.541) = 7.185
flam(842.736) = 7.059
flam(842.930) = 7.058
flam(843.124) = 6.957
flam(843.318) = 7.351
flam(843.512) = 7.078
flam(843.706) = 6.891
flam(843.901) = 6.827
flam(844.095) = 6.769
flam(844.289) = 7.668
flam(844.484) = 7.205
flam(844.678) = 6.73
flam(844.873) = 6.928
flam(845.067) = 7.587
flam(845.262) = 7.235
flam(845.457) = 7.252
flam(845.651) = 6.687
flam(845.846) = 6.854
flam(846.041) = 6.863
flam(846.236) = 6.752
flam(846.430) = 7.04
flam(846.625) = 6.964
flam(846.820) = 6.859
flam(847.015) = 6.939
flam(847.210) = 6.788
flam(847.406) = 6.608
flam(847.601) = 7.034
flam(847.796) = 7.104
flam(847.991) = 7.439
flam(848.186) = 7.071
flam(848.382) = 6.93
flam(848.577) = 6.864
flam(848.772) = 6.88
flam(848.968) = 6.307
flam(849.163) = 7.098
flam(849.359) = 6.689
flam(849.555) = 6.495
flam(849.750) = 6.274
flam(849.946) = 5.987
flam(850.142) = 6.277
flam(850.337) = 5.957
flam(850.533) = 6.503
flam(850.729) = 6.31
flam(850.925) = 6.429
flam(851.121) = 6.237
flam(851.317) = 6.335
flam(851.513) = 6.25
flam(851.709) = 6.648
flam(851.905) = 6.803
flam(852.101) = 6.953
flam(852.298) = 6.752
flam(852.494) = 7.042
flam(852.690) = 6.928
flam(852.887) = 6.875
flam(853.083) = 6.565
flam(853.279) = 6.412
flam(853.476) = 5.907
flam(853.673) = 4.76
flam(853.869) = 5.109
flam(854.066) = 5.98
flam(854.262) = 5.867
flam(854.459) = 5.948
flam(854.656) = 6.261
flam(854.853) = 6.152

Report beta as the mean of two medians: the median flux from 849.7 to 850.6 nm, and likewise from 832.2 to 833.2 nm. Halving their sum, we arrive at 6.69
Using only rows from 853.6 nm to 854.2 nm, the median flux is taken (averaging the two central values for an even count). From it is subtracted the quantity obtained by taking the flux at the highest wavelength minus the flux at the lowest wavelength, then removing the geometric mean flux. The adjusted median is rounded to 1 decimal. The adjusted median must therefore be 9.1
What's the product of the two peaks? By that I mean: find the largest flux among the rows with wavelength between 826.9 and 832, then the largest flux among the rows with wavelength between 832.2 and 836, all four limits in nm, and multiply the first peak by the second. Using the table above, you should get 64.1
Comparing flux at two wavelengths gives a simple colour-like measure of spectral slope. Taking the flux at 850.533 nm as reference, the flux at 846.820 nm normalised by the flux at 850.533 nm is 1.055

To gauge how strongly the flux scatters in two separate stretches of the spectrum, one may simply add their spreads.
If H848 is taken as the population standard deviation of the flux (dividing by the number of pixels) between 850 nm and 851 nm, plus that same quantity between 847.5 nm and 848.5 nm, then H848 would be 0.36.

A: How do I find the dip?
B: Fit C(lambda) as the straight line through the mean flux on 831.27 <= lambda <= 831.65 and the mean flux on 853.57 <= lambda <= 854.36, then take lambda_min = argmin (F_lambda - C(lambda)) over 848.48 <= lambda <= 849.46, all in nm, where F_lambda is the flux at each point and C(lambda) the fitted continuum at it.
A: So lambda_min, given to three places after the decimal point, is 848.968 nm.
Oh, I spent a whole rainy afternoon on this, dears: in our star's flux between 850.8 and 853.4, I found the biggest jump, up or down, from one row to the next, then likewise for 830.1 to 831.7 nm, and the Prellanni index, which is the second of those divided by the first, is 3.6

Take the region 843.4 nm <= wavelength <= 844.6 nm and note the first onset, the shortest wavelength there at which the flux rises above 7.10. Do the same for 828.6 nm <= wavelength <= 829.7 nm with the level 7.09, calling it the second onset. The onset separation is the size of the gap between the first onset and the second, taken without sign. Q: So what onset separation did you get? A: 15.22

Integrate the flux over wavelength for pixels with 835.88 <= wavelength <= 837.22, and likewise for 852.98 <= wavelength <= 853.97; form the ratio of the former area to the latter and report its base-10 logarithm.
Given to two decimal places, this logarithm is 0.24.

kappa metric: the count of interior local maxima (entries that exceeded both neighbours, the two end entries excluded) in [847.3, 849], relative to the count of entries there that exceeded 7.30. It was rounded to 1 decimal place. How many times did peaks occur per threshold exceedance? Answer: 2.0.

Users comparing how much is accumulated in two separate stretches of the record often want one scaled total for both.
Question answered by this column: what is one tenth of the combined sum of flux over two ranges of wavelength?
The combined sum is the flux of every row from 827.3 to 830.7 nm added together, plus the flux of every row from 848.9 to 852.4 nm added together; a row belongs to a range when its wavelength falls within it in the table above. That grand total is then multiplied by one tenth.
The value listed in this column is 24.8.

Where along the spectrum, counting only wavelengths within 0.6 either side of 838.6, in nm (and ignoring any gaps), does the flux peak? 838.477 nm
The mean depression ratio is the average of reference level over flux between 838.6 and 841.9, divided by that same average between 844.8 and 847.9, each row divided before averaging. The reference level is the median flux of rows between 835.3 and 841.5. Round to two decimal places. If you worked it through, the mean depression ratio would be 0.96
